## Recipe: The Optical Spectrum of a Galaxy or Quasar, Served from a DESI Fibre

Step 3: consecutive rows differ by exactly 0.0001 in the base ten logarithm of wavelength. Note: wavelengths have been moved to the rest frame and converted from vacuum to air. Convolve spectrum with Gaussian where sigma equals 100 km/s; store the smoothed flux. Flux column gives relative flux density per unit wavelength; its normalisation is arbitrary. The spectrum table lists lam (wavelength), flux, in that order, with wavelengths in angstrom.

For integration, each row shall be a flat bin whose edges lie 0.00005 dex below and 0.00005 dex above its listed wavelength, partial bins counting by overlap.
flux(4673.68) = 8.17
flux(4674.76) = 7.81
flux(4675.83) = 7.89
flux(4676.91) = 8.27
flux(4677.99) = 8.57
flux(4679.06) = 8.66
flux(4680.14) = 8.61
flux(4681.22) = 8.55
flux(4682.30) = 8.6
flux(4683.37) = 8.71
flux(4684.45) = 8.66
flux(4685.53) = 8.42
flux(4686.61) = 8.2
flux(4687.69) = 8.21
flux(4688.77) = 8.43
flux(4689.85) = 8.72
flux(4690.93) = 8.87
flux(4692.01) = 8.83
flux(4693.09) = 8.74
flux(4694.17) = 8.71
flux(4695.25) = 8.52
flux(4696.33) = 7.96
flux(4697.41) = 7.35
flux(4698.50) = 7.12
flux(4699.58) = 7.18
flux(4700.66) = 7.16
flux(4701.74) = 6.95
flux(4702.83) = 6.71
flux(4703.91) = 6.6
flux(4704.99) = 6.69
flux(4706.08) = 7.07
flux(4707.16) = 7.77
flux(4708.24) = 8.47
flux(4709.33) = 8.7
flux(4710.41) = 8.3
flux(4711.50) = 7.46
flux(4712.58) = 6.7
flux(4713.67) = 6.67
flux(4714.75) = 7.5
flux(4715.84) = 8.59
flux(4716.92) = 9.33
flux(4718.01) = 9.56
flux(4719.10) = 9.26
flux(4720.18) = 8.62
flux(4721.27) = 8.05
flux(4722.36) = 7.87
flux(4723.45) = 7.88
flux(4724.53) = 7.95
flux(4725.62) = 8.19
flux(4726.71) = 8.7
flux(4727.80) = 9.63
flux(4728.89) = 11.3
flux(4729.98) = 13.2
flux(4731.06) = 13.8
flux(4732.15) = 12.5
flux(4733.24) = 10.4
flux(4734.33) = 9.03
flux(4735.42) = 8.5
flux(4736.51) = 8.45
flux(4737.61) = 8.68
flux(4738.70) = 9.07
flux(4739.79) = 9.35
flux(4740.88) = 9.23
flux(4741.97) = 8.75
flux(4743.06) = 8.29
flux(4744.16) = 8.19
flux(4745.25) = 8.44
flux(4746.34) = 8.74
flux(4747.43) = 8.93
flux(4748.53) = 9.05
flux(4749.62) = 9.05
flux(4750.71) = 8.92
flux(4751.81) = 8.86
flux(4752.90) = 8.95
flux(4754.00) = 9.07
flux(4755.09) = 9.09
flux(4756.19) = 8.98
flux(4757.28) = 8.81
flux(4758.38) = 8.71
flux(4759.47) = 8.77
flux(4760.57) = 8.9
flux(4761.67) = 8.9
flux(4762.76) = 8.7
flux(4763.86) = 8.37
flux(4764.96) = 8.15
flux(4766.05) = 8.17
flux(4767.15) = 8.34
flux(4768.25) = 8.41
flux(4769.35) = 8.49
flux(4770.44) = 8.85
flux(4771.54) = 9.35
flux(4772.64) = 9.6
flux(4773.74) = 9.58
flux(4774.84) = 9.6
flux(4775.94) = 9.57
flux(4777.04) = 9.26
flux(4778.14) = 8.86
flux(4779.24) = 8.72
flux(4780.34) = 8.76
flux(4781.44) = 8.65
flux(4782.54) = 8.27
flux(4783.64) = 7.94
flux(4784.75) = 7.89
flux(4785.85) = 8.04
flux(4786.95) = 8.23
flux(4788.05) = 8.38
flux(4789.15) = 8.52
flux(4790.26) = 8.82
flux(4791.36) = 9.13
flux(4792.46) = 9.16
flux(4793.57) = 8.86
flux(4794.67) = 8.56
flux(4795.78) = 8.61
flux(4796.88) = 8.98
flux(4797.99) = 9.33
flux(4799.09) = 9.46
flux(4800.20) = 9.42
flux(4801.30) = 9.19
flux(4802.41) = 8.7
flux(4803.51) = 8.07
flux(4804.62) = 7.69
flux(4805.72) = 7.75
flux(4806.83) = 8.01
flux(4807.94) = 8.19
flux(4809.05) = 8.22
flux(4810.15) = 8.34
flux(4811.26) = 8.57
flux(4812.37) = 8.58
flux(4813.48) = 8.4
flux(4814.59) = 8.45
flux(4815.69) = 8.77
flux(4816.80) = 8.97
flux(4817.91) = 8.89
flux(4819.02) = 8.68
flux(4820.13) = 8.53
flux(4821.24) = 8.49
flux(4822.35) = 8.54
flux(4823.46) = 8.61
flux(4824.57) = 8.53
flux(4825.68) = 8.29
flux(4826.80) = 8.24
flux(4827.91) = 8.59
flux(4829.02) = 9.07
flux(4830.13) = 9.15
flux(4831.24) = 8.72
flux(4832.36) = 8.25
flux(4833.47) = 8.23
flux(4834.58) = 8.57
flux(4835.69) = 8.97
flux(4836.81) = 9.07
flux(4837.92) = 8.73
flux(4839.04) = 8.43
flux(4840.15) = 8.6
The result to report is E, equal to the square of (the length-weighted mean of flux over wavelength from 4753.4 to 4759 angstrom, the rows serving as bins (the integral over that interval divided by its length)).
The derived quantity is 80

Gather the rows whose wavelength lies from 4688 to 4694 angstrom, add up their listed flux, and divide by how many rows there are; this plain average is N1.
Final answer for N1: 8.7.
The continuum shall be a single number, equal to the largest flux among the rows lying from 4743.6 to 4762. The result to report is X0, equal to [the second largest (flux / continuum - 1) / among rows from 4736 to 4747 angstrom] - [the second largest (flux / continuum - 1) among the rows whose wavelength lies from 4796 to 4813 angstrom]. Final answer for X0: -0.021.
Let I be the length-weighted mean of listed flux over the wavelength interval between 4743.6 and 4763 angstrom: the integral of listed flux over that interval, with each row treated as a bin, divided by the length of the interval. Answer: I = 8.84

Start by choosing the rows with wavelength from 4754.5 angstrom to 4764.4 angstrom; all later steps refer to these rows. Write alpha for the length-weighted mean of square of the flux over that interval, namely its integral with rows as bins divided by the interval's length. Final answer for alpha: 78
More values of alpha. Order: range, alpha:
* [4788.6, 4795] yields 78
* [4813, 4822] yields 75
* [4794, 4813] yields 74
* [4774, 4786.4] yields 76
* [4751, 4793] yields 77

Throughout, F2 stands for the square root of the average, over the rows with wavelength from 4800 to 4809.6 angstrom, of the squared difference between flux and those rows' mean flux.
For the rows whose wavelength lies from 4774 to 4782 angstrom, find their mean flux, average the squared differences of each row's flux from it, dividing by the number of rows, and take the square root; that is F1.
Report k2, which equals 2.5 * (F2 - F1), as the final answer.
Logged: 0.5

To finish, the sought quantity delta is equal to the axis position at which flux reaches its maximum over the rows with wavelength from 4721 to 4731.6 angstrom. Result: 4731.06 angstrom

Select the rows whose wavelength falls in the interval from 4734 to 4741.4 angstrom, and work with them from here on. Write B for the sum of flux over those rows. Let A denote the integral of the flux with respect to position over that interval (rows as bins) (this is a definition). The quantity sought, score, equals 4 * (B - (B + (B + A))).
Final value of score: -512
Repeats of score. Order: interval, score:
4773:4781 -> -552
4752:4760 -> -535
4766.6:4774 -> -515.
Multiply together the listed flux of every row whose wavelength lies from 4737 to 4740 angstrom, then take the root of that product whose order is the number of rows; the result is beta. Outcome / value 9.0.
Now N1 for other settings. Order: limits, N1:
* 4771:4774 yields 9.5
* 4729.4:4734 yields 12.5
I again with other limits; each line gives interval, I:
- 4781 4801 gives 8.69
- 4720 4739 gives 9.57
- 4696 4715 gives 7.34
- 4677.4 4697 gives 8.55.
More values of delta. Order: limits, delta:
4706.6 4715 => 4709.33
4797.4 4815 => 4799.09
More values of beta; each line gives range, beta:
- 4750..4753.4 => 8.9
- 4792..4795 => 8.9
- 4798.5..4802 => 9.4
